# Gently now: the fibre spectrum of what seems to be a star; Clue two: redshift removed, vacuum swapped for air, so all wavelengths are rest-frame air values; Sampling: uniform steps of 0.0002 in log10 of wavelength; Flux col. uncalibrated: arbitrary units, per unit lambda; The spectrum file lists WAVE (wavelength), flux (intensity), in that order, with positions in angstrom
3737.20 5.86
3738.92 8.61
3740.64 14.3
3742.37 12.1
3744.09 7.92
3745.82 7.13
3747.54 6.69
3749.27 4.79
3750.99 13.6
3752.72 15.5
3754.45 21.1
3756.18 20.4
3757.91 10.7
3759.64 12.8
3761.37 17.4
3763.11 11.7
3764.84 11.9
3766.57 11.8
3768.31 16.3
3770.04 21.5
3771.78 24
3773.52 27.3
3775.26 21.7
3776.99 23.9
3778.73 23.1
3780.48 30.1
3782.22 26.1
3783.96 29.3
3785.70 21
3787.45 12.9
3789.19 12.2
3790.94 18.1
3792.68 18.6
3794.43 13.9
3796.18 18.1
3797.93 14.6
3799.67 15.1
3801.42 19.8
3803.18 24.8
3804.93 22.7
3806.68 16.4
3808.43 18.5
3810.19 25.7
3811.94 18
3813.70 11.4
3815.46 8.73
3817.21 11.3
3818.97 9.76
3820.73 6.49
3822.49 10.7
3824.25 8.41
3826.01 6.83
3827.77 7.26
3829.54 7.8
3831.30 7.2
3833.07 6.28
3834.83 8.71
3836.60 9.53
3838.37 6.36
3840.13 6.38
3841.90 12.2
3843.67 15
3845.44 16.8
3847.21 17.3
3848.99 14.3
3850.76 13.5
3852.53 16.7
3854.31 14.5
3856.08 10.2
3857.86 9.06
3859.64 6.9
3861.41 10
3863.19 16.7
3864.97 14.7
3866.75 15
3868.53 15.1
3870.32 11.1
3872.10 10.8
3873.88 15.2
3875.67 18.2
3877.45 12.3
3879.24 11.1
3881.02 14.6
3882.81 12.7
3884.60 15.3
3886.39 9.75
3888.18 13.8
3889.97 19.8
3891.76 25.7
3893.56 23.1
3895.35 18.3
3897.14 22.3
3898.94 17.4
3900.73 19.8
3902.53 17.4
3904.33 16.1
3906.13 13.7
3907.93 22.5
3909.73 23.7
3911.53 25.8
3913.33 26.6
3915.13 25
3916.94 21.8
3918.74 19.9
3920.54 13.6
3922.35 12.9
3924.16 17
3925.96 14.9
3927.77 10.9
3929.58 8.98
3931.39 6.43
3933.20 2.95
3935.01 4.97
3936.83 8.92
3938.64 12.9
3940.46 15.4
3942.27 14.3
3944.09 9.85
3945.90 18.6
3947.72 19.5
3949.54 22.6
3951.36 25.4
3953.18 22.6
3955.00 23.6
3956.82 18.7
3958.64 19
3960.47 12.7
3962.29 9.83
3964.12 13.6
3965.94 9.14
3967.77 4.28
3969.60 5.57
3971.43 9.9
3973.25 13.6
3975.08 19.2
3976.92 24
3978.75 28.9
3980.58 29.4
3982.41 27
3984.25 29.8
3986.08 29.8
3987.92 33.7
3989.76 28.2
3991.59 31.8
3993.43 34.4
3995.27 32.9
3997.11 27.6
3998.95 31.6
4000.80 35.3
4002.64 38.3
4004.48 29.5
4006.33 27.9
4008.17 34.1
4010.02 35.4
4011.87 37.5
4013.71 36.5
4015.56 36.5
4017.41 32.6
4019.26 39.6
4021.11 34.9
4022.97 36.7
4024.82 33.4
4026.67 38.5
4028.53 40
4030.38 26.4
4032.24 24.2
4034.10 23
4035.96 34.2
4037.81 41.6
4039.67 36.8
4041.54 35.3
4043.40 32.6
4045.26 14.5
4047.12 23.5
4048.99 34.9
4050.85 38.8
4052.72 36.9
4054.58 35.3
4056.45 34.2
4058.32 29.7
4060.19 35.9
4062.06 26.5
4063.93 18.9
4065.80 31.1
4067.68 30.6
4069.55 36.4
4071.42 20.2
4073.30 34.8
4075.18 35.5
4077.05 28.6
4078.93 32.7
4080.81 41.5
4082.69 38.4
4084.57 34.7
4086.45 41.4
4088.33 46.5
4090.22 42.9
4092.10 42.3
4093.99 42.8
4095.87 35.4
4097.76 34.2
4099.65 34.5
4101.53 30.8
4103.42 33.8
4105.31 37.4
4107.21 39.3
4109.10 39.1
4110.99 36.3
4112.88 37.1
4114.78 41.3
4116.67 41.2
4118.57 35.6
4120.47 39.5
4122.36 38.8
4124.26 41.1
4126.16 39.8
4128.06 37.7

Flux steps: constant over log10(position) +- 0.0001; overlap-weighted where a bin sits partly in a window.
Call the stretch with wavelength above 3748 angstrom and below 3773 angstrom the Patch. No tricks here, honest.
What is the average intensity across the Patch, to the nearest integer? 15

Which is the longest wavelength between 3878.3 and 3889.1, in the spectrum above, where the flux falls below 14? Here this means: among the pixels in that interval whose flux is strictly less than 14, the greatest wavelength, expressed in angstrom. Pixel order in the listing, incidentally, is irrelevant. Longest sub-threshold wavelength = 3888.18 angstrom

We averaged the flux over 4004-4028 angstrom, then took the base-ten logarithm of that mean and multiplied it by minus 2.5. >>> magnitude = -3.9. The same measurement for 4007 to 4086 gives -3.8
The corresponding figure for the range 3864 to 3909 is -3.0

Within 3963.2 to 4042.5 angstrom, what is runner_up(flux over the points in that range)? 40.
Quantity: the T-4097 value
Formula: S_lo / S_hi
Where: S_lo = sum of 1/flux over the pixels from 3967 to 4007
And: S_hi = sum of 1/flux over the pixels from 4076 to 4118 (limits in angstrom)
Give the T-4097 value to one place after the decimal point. 2.0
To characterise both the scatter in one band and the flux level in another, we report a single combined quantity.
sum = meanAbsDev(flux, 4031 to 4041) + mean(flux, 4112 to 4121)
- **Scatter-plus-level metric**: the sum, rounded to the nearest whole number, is 46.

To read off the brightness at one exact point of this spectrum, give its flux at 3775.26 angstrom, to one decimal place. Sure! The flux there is 21.7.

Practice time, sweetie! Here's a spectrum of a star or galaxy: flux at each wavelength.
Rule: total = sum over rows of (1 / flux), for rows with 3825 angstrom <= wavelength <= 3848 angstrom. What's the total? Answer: 1.5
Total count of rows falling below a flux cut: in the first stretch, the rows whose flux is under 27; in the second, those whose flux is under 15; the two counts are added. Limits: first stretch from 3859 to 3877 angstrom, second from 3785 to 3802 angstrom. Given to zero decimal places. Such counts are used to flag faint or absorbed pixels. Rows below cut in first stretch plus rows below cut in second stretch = 14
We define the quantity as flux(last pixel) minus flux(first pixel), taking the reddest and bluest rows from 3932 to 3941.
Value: 12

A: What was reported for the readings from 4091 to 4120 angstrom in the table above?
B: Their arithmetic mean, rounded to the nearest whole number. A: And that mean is 37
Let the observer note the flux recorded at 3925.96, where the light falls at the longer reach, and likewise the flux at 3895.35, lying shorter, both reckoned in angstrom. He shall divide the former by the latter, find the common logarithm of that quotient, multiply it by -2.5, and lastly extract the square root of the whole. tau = 0.47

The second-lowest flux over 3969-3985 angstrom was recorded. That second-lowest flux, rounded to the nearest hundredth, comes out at 9.90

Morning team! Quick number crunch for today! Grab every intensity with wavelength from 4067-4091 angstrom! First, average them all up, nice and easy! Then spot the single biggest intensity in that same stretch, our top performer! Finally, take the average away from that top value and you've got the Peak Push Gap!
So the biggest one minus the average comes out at 10.8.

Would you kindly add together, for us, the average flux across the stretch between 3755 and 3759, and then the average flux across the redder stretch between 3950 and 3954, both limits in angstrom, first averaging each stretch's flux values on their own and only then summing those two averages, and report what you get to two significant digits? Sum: 40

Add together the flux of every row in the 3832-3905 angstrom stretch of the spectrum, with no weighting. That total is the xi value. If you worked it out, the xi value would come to 580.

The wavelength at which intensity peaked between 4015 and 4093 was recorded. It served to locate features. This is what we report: 4088.33 angstrom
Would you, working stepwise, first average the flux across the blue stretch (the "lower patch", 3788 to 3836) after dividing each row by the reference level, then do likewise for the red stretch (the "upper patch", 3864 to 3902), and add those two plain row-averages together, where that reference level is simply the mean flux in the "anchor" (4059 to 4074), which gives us 1.01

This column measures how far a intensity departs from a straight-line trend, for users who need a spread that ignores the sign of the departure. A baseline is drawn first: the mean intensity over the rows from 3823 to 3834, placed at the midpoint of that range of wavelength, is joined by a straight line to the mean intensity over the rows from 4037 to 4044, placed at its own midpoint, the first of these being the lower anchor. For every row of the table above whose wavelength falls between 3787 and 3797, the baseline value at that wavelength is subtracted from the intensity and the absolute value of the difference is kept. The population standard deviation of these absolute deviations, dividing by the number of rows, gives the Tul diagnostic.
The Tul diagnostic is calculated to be 2.47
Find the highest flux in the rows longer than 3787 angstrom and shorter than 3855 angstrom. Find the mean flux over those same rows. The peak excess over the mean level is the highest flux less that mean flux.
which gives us 12.3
